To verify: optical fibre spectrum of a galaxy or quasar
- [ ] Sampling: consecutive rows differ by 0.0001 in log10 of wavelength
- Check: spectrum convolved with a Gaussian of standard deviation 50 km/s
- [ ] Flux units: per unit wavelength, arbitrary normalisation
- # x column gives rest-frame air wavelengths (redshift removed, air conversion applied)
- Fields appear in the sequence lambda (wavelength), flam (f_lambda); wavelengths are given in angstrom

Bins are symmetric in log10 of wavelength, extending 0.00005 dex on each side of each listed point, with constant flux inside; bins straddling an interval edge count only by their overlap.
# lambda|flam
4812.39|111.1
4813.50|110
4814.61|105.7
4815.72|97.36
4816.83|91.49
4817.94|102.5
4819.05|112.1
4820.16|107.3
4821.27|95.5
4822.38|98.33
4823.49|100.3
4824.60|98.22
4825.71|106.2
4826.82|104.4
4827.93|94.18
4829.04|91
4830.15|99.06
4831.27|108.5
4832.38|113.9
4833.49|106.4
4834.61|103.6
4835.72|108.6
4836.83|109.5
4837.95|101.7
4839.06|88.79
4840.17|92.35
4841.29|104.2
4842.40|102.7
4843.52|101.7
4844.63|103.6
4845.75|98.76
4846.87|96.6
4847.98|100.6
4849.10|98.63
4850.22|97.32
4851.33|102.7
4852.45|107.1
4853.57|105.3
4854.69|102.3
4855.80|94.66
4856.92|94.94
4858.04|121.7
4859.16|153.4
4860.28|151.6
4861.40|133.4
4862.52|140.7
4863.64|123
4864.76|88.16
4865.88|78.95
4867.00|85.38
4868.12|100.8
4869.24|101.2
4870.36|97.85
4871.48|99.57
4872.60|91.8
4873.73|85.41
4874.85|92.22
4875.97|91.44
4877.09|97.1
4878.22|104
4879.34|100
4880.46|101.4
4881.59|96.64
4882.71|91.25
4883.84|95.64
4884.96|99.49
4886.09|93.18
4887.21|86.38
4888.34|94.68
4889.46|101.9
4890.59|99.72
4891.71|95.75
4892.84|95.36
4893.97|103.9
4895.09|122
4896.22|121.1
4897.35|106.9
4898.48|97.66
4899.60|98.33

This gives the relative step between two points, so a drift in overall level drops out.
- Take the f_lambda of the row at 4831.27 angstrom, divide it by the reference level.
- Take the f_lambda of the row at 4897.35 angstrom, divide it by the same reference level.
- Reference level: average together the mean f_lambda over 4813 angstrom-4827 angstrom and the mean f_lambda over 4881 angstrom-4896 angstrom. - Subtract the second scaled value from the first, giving 0.02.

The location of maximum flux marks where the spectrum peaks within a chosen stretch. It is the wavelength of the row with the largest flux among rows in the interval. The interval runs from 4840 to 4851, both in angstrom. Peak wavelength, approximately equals 4841.29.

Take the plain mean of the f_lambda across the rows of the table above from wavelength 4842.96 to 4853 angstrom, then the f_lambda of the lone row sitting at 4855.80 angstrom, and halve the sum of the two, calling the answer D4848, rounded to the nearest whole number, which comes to 98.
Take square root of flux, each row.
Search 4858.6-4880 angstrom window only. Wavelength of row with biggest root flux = 4859.16 angstrom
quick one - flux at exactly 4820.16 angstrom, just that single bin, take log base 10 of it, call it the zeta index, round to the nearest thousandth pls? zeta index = 2.031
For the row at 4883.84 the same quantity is 1.981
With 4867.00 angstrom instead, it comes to 1.931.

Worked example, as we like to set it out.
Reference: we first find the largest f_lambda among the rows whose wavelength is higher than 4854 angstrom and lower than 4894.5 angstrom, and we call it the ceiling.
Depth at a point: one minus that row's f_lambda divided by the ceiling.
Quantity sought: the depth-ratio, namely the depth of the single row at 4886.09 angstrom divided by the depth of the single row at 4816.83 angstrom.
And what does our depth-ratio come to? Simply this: 1.0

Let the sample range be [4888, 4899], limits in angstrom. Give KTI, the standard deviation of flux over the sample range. 10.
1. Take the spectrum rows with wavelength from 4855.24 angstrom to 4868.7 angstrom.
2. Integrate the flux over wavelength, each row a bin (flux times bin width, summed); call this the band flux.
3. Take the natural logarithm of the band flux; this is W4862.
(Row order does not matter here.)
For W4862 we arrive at 7.33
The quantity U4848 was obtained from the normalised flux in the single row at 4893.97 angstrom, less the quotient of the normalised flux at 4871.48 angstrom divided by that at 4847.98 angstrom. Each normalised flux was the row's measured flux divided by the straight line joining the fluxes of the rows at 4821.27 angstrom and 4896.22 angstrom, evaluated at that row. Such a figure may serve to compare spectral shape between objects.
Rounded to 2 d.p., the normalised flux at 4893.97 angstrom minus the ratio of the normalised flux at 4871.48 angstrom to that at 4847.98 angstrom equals -0.06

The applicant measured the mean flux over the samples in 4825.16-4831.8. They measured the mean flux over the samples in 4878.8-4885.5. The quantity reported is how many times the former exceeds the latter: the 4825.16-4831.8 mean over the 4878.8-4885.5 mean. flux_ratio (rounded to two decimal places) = 1.03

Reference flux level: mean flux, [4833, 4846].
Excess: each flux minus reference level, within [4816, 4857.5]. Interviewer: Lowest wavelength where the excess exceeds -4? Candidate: 4817.94 angstrom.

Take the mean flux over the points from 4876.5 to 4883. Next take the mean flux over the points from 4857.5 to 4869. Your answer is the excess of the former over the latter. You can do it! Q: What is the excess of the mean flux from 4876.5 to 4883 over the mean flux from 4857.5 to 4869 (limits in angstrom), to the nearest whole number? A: -19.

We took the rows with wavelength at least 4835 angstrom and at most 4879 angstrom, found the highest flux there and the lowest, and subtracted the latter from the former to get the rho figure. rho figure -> 74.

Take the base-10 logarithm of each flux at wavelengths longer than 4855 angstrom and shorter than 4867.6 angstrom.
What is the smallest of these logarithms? 1.90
